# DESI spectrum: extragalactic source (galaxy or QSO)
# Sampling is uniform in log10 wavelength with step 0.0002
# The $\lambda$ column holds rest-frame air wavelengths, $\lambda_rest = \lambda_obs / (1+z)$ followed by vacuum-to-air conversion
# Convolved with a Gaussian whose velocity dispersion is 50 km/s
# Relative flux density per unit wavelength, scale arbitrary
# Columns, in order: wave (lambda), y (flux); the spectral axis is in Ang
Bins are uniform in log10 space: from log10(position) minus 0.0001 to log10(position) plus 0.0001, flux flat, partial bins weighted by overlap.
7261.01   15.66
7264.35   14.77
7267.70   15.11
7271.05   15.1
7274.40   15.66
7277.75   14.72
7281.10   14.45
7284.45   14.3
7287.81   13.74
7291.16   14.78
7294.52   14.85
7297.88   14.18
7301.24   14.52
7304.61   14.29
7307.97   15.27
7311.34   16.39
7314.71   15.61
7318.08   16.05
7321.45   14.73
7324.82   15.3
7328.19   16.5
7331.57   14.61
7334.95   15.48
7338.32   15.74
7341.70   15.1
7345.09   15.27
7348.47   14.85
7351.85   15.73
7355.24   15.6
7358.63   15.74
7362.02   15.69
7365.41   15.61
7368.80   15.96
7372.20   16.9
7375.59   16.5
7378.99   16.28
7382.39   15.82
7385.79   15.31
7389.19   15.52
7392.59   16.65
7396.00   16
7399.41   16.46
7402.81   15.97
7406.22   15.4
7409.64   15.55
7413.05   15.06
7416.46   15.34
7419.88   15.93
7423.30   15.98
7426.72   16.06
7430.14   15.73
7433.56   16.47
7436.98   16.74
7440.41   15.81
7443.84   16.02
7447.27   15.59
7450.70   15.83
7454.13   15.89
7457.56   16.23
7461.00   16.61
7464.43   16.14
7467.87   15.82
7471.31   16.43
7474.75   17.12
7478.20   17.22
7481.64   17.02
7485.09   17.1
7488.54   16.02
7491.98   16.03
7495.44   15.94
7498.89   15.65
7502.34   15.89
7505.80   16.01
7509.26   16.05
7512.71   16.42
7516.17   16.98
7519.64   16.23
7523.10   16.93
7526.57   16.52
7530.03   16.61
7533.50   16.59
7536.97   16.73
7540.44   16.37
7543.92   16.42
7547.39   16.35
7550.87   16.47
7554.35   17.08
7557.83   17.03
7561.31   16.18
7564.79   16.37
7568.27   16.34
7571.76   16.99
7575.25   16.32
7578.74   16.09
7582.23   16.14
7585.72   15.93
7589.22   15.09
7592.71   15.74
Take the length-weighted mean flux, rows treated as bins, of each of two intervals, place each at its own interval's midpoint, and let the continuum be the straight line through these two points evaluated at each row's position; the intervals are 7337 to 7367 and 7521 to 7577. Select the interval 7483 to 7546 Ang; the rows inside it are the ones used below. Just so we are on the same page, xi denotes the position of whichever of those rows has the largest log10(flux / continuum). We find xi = 7485.09 Ang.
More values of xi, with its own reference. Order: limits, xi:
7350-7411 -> 7372.20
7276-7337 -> 7328.19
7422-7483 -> 7478.20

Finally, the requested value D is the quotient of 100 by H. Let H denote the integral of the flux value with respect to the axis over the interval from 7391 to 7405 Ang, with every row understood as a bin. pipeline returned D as 0.4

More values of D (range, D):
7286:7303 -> 0.4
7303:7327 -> 0.3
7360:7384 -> 0.3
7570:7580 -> 0.6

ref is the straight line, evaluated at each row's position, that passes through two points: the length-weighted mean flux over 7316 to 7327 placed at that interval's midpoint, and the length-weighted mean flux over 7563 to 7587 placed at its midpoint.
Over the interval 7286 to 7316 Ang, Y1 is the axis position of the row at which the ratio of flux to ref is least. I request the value 7287.81 Ang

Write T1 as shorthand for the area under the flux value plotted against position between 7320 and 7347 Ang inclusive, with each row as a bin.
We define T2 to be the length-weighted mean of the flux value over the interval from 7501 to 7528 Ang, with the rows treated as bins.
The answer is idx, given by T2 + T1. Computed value 431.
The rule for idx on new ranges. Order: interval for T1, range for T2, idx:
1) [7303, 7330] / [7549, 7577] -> 436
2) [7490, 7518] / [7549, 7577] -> 468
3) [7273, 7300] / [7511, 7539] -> 410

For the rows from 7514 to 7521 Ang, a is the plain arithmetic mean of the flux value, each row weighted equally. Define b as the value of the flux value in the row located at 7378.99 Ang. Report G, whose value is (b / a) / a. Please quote 0.0590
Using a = 16.6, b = 16.28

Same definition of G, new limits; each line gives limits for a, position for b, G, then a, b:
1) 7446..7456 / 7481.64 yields 0.0684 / 15.8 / 17.02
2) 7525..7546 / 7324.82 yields 0.0559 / 16.5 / 15.3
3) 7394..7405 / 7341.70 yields 0.0579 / 16.1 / 15.1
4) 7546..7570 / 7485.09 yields 0.0625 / 16.5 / 17.1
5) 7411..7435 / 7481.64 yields 0.0682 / 15.8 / 17.02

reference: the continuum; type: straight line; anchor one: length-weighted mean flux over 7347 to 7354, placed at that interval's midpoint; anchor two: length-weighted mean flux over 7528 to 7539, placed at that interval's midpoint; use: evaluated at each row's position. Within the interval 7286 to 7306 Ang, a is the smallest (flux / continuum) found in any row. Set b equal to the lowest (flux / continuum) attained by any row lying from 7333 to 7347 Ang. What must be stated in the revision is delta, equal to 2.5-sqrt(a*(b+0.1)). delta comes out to 1.50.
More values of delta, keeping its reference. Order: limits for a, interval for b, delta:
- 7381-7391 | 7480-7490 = 1.47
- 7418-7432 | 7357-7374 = 1.45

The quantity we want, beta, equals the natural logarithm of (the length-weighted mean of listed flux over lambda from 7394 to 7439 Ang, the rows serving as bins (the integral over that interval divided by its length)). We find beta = 2.77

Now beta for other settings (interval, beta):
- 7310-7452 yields 2.76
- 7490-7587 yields 2.80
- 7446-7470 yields 2.77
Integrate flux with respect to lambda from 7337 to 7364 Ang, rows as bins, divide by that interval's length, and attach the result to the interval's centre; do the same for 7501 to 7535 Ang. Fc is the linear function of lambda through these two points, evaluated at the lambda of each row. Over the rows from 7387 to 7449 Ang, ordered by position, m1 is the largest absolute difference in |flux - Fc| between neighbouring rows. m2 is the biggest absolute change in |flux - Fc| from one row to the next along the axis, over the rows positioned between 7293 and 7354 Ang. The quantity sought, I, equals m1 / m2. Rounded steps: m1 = 0.78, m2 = 1.2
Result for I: 0.7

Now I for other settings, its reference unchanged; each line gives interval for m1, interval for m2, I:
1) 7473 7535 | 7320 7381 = 0.5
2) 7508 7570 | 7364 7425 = 0.6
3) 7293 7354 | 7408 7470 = 1.9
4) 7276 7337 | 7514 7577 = 2.7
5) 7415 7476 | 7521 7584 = 1.6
